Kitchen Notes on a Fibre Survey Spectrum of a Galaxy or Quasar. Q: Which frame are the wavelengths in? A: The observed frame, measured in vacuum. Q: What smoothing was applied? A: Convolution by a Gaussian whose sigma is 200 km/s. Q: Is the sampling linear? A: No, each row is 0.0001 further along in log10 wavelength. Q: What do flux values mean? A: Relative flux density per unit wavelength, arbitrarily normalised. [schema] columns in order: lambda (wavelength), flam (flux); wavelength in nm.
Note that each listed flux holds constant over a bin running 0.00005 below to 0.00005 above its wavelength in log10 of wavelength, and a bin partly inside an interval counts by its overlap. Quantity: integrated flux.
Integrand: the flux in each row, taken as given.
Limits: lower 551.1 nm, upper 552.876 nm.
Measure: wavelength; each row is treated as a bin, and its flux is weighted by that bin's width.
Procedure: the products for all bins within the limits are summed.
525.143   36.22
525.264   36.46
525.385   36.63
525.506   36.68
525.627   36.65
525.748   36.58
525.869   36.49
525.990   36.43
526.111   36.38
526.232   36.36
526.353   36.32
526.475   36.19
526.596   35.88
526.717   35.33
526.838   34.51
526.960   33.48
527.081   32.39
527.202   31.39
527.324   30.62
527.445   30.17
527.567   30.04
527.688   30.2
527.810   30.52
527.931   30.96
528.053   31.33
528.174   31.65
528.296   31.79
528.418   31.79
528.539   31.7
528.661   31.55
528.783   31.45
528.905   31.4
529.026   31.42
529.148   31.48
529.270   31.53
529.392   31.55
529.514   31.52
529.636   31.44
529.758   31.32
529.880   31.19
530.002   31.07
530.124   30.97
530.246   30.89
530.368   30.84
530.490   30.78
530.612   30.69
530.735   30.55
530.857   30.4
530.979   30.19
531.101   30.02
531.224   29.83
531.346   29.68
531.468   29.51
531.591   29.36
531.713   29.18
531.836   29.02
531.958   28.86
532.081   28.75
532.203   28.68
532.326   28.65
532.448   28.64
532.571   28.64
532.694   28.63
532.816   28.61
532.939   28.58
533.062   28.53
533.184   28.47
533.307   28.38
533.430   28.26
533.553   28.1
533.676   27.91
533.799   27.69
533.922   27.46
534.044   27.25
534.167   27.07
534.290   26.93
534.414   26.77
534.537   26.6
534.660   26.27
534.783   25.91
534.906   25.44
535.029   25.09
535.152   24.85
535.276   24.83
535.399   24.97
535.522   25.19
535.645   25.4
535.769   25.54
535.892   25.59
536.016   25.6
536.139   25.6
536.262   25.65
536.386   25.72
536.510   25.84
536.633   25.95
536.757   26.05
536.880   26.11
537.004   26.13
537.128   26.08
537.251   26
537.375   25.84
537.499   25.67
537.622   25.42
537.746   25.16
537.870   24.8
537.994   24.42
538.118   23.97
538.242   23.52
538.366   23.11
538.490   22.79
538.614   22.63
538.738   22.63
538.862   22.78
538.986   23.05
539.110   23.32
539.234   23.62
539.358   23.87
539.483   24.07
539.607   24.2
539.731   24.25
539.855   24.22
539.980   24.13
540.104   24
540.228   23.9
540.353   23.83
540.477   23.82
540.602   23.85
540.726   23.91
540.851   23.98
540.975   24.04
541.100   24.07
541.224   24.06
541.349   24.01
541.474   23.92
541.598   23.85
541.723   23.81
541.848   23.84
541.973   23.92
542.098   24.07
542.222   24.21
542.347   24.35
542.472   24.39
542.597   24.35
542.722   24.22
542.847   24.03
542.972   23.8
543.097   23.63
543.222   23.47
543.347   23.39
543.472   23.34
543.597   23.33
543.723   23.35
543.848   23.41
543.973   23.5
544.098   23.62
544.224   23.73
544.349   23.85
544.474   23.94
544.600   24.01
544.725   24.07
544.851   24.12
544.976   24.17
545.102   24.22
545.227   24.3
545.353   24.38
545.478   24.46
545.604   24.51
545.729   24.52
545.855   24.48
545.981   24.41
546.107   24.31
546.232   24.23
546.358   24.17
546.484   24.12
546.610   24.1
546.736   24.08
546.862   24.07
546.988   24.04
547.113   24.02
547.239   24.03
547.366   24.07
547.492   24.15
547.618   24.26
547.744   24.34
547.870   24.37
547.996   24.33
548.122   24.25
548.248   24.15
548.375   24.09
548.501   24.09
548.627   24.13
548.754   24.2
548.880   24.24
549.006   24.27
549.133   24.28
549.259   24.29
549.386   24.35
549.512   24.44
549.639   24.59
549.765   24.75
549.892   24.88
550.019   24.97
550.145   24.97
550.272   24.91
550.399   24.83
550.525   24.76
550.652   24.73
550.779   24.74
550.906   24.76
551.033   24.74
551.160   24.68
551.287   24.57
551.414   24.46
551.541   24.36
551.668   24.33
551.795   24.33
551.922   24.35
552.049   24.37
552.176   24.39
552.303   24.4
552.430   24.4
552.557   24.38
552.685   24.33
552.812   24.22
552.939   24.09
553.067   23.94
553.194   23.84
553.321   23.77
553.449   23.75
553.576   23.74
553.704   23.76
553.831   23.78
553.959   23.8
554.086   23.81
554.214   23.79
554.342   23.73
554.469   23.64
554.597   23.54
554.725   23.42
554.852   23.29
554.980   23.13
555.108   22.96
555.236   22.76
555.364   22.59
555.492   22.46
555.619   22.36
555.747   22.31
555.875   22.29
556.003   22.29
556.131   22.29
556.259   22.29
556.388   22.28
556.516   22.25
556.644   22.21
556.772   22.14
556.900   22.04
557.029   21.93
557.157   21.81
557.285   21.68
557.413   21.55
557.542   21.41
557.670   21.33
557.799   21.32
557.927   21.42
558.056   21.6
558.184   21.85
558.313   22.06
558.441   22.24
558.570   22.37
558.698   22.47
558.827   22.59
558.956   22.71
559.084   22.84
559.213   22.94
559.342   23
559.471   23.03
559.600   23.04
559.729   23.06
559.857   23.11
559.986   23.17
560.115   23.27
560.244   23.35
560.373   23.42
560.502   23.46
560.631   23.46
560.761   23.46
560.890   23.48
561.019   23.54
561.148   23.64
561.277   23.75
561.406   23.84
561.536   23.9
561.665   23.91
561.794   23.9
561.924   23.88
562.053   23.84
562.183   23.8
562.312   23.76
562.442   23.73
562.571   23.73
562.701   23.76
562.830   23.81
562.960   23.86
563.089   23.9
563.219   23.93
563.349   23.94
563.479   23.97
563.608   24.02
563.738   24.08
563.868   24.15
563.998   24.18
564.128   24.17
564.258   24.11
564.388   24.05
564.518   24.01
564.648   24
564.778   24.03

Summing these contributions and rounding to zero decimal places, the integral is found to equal 43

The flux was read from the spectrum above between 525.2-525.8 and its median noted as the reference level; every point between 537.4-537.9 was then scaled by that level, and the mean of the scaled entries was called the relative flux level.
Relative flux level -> 0.69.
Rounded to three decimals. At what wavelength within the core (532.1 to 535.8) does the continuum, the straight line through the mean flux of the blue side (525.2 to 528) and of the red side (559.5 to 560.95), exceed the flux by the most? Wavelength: 535.152 nm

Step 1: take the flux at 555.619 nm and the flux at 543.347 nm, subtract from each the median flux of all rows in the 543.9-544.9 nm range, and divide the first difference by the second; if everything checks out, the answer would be 3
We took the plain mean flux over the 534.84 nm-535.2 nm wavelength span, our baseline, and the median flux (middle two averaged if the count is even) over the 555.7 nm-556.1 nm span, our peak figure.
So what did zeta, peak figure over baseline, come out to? 0.89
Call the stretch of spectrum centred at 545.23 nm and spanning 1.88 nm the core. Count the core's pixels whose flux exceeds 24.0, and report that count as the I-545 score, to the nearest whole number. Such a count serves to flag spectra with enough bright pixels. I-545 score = 13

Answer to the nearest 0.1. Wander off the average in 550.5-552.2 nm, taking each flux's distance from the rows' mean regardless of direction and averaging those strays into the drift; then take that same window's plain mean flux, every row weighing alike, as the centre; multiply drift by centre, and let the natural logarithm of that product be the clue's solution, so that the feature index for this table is 1.4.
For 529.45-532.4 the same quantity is 3.2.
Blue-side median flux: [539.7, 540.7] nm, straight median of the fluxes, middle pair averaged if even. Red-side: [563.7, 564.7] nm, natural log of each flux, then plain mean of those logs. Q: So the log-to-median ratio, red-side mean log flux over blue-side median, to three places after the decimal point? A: 0.133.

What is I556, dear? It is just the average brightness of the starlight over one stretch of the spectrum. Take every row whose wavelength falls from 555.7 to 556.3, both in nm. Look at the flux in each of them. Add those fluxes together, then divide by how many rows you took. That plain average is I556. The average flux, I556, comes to 22.3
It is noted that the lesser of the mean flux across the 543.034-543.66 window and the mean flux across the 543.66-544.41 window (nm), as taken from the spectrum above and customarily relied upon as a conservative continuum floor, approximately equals 23.4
